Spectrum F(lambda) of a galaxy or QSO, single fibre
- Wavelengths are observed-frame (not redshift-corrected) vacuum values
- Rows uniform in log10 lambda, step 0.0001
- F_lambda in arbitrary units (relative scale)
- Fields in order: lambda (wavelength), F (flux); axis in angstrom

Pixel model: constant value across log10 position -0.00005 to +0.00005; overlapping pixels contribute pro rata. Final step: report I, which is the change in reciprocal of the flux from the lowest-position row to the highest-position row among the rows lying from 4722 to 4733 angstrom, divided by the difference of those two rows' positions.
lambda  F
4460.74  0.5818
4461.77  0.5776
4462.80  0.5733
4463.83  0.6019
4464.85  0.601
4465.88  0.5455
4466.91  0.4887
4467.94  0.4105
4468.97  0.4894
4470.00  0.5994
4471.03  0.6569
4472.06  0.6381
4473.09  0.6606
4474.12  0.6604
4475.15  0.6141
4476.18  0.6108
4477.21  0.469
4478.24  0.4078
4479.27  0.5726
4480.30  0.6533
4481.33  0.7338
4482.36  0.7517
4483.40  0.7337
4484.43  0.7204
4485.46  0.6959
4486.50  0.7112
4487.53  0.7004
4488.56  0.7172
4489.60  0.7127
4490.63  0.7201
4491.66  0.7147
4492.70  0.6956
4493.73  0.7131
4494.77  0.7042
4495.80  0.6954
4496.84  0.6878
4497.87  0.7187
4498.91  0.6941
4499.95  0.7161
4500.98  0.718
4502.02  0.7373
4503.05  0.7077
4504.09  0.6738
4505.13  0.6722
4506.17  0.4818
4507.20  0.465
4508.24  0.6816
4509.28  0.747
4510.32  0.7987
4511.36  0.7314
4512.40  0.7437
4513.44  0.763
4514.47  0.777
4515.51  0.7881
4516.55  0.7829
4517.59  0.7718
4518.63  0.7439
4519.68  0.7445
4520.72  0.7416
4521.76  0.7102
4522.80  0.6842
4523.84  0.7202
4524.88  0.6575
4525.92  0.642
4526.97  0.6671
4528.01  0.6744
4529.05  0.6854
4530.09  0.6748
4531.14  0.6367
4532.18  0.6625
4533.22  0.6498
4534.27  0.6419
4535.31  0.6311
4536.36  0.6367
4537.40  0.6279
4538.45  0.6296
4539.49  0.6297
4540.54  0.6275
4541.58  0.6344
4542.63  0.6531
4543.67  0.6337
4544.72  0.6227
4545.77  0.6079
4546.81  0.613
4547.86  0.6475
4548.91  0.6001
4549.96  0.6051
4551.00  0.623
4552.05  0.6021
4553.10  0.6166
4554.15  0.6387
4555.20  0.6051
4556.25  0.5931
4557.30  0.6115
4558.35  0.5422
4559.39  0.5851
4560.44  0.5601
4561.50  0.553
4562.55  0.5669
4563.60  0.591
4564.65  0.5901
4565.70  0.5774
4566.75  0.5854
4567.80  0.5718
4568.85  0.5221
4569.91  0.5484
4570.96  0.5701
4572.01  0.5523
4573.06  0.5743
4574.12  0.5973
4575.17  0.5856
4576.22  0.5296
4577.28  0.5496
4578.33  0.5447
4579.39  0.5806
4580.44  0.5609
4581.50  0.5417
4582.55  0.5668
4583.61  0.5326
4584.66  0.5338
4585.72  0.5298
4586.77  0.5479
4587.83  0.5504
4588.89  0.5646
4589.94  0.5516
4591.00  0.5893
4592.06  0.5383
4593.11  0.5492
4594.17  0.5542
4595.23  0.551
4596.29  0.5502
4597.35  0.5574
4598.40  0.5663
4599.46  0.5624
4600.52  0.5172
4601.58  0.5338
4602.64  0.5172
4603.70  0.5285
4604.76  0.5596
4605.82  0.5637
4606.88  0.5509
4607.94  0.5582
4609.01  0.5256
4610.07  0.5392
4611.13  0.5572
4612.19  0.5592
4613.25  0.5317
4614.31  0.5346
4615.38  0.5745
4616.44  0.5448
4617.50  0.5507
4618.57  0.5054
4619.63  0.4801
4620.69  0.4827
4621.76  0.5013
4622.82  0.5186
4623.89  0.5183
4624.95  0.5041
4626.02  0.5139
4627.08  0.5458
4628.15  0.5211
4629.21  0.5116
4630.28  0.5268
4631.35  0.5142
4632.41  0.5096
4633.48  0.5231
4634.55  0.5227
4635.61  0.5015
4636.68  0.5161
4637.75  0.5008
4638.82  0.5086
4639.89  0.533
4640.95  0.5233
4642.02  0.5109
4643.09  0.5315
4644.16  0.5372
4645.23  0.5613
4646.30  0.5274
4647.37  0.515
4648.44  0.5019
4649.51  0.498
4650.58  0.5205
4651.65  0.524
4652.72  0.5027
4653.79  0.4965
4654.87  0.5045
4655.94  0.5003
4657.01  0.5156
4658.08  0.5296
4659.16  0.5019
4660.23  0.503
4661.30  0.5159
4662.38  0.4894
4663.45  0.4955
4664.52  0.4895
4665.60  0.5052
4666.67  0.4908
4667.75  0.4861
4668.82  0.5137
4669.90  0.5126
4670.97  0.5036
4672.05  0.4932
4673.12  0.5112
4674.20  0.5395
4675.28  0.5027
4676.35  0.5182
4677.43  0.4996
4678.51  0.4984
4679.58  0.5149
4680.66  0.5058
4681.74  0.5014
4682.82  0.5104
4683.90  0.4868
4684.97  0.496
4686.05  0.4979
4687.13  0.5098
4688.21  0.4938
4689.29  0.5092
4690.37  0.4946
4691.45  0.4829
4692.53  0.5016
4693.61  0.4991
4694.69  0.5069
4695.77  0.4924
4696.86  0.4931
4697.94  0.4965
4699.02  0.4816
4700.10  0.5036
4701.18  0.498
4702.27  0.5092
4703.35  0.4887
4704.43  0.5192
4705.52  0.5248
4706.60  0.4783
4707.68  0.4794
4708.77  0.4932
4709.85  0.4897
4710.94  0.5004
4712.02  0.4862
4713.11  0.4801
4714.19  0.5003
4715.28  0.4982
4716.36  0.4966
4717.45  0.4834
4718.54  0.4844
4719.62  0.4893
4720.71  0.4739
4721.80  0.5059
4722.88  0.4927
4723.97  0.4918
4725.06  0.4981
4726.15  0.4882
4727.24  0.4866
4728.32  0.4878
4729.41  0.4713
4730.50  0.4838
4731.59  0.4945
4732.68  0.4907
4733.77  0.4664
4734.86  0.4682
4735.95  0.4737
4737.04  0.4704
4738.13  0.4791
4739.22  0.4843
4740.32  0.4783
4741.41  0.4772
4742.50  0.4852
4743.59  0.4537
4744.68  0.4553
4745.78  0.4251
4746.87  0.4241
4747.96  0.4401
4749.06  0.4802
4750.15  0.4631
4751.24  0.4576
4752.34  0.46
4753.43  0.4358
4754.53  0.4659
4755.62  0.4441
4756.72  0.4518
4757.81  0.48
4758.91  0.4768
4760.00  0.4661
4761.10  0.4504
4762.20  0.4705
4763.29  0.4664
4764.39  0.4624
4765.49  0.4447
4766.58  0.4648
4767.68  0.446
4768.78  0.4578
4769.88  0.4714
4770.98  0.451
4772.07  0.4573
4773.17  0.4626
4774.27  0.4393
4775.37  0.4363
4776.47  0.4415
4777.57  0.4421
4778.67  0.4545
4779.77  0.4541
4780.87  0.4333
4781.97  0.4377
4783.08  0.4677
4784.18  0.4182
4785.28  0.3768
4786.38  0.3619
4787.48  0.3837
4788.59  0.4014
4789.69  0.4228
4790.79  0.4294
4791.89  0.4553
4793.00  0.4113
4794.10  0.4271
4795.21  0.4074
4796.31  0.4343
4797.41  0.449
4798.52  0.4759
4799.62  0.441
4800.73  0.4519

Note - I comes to 0.001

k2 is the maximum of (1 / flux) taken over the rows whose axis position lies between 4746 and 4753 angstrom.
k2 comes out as 2.36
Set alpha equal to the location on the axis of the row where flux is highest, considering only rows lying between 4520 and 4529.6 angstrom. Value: 4520.72 angstrom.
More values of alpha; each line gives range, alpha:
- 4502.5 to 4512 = 4510.32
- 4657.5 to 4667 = 4658.08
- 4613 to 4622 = 4615.38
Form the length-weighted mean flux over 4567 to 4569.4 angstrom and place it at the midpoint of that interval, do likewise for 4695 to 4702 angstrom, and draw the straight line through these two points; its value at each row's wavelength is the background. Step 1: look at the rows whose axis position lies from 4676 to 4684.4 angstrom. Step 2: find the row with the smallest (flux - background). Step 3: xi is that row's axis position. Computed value 4683.90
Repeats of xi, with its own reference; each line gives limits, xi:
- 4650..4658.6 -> 4653.79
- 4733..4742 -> 4733.77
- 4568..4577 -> 4568.85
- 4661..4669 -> 4667.75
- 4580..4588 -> 4585.72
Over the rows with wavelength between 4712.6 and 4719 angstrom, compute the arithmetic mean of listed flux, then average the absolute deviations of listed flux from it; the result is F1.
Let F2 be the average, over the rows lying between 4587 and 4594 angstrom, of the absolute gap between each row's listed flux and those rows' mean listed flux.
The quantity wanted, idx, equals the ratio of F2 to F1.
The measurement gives 1.7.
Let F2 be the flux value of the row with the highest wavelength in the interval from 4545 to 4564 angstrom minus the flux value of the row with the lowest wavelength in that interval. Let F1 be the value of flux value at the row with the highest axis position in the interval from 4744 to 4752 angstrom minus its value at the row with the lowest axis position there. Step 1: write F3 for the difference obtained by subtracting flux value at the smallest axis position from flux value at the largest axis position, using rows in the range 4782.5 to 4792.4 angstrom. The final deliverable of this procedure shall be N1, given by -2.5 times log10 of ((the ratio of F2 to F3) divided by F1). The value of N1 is -6.9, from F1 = 0.00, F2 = -0.017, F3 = -0.01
